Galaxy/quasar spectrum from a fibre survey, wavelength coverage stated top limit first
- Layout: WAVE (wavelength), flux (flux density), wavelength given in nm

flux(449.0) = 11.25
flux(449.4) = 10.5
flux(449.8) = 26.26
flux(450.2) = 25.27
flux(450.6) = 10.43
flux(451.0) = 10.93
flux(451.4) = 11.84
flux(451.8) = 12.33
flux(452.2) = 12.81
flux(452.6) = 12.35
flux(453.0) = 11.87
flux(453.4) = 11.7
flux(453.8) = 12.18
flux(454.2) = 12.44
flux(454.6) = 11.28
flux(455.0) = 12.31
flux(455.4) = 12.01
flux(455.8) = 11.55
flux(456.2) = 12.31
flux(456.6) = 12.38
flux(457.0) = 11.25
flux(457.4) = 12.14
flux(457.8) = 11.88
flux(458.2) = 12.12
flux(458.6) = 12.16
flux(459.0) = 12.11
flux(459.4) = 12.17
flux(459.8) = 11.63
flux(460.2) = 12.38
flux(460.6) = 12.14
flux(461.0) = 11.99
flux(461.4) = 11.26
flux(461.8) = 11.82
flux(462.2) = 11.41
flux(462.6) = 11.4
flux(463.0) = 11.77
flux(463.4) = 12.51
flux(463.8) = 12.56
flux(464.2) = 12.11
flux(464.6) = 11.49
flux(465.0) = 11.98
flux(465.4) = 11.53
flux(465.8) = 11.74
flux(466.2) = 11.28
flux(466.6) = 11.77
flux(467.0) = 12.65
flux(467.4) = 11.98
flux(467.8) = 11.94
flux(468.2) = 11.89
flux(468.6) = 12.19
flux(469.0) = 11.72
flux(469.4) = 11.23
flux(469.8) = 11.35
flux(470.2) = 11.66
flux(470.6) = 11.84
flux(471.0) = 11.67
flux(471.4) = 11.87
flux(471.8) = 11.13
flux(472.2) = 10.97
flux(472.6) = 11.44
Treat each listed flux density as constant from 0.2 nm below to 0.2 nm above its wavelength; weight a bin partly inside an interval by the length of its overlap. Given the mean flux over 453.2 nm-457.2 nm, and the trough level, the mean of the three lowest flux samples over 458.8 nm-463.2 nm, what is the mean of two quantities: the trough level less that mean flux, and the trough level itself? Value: 5.39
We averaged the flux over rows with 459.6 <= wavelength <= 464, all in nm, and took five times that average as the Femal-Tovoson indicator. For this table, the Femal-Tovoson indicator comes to 59.5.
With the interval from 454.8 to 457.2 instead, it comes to 59.8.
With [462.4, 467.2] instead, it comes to 59.5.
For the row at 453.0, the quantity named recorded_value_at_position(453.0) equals 11.87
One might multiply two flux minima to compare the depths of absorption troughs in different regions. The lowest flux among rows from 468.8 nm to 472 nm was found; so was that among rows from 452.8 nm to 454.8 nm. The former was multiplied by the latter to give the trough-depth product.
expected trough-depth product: 126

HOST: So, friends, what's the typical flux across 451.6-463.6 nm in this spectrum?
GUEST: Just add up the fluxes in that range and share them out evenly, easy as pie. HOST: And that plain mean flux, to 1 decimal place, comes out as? 12.0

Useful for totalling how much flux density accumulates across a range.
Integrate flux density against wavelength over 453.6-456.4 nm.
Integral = 33.6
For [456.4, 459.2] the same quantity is 33.6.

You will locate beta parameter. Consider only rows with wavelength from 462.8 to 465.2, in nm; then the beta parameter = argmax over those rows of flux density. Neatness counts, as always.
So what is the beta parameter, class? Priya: 463.8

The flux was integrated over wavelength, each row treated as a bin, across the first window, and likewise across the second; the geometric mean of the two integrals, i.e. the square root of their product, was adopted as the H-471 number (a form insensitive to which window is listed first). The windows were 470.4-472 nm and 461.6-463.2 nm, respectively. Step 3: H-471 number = 18.6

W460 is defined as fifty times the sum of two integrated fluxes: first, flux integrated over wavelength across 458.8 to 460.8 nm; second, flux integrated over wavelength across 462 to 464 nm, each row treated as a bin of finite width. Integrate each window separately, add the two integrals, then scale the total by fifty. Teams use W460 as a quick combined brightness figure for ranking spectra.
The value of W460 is 2402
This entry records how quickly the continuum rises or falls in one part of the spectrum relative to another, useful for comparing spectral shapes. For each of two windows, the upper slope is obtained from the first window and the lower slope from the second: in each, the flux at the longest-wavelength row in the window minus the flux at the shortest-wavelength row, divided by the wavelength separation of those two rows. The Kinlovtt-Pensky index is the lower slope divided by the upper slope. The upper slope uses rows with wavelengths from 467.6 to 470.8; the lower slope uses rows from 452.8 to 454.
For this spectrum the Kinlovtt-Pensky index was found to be -11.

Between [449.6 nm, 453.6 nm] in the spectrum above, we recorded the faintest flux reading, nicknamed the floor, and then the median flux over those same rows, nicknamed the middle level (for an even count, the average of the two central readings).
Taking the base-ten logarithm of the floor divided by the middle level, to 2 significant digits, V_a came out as -0.065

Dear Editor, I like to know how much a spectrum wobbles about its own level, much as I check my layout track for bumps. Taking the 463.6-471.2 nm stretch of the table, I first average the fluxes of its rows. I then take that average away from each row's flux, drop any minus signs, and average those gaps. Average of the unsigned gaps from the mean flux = 0.291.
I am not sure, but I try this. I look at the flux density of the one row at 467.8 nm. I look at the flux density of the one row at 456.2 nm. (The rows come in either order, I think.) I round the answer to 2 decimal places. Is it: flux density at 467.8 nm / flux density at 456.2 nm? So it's 0.97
